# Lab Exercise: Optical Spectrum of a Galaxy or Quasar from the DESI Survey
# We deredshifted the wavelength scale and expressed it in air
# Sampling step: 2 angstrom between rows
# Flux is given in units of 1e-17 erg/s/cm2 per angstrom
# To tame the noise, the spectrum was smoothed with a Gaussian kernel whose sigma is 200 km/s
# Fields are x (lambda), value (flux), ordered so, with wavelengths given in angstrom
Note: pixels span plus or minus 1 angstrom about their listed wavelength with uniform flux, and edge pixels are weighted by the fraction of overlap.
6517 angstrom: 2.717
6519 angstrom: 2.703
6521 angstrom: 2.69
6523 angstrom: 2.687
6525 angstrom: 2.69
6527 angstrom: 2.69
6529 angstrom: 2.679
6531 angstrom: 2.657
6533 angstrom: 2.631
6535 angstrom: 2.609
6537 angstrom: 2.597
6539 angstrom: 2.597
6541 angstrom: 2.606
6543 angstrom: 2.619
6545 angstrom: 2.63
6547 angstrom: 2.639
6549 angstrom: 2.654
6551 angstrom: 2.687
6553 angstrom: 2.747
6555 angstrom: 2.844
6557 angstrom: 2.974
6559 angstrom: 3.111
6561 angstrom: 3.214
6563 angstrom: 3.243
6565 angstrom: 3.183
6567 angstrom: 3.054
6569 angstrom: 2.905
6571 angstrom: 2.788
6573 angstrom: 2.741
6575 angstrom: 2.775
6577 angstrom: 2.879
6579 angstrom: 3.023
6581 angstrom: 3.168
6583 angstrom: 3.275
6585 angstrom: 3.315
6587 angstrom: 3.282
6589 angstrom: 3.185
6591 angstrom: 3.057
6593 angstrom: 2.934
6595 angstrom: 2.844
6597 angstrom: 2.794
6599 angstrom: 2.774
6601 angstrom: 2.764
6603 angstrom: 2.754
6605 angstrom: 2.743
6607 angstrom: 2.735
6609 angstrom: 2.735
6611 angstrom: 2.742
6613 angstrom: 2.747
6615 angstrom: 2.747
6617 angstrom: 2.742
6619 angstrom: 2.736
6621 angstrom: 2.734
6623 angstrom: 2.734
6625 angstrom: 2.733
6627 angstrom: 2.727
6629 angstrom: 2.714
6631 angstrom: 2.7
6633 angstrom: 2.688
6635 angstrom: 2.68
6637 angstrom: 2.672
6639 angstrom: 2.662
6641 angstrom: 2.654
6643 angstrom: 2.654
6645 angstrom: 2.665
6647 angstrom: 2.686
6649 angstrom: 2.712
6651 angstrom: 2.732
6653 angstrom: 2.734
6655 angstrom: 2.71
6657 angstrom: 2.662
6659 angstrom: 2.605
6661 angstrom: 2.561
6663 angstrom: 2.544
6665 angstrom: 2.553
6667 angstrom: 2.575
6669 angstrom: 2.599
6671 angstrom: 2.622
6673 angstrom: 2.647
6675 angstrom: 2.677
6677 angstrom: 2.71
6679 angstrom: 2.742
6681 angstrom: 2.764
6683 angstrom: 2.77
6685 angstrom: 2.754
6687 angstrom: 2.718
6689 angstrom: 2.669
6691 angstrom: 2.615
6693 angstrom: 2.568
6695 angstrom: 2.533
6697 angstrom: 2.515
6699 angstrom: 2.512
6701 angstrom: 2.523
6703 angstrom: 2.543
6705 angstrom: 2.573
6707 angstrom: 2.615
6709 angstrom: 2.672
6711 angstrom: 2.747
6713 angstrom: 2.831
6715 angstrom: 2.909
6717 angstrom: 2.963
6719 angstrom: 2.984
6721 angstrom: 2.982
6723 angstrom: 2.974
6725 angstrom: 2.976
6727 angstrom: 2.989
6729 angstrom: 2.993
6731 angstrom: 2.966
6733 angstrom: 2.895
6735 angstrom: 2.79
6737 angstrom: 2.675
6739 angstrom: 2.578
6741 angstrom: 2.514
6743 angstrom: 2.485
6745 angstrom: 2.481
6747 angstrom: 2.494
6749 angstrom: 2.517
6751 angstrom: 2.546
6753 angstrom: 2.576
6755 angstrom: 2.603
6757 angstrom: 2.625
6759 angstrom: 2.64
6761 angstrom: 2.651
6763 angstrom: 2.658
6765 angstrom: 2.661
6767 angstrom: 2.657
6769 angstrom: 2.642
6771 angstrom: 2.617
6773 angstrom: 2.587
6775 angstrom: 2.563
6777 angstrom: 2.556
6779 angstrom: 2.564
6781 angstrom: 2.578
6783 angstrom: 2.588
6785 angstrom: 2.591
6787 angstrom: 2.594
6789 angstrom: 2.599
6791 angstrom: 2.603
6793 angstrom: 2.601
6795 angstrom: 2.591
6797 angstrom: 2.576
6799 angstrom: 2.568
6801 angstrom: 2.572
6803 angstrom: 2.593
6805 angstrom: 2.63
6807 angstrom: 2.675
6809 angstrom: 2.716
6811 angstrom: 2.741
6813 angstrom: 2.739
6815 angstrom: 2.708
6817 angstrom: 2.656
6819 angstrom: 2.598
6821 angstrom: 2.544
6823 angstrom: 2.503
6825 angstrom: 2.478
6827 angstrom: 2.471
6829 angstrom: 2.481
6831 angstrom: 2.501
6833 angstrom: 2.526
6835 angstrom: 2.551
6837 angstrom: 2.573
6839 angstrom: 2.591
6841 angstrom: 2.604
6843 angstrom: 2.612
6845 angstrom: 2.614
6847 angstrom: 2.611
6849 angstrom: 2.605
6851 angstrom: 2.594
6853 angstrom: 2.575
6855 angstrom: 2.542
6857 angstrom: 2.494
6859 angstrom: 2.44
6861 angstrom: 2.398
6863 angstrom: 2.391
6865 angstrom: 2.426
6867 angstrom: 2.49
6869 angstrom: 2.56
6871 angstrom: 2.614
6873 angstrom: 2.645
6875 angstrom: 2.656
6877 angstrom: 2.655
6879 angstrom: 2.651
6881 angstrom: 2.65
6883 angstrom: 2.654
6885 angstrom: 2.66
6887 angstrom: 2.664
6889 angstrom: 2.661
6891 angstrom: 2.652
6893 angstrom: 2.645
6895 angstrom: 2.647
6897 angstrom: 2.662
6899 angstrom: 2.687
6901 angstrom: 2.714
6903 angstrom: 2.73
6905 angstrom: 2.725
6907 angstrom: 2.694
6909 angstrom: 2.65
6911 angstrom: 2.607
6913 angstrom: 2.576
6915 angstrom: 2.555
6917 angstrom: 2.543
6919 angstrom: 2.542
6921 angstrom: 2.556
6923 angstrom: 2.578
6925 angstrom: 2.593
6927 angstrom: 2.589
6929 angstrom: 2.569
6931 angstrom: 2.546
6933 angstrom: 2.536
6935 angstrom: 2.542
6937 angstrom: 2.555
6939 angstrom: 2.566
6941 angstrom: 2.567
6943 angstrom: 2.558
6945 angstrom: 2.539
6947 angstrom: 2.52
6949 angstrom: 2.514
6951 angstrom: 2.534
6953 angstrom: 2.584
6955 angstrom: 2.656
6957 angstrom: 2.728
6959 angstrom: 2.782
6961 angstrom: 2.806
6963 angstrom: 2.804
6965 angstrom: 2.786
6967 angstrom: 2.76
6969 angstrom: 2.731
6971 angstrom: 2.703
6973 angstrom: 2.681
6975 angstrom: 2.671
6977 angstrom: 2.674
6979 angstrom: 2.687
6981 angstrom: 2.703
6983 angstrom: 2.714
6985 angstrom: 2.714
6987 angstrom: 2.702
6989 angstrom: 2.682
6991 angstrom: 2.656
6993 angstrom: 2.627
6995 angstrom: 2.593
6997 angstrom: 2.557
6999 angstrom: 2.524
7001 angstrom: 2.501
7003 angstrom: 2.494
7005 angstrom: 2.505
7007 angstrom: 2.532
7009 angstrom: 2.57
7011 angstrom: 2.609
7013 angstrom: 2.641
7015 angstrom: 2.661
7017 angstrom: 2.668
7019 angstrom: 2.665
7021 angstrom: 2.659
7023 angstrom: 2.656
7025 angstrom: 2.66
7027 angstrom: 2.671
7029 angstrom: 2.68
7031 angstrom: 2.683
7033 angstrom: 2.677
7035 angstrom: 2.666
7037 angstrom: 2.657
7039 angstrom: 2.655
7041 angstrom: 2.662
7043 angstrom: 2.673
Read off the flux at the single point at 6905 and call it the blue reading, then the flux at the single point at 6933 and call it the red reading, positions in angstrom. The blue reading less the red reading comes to 0.19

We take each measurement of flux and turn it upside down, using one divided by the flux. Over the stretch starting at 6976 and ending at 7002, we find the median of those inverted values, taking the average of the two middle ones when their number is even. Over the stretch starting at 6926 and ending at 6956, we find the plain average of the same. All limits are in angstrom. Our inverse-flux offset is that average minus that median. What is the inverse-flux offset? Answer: 0.017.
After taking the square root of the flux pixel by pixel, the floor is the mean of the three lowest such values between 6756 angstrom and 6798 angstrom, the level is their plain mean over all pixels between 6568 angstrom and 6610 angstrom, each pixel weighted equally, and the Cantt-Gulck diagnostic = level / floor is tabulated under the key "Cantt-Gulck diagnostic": 1.07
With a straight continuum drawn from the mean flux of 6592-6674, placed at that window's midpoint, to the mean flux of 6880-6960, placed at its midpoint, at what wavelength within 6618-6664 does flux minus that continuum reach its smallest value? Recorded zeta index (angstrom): 6663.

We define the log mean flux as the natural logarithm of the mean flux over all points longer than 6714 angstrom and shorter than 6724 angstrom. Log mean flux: 1.09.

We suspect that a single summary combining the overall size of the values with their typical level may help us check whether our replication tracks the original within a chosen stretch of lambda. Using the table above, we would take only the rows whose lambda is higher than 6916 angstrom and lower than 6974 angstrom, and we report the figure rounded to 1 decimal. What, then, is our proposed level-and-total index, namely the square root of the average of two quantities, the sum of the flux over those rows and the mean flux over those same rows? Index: 6.3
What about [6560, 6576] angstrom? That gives 3.7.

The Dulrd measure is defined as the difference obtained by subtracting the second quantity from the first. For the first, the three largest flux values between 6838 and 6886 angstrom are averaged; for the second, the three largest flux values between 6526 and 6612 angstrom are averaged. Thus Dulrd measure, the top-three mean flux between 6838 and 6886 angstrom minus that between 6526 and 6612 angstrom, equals -0.6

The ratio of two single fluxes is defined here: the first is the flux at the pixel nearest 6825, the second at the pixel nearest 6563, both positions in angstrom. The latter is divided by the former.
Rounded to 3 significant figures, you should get 1.31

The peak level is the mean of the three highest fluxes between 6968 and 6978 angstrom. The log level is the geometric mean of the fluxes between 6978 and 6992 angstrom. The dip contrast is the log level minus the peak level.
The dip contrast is 0.0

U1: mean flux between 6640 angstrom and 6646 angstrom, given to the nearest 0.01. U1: 2.66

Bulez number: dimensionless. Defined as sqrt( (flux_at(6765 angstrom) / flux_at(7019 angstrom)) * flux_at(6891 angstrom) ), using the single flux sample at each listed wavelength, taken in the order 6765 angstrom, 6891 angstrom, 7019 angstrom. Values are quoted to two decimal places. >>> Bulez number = 1.63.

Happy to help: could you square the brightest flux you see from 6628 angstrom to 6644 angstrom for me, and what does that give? 7.37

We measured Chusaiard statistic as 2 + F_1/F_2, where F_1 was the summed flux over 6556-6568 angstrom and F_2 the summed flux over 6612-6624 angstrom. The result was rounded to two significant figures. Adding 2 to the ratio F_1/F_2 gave 3.1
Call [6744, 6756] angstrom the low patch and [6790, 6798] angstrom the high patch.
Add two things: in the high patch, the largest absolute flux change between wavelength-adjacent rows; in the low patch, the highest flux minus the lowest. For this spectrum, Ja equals 0.14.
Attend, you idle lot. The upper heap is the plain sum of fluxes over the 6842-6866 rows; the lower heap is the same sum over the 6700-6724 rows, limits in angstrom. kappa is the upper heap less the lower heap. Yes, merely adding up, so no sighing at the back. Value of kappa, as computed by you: -3.0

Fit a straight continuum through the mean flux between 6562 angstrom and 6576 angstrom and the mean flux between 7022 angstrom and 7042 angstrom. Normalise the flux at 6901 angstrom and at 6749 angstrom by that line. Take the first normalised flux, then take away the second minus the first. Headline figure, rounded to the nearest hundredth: 1.09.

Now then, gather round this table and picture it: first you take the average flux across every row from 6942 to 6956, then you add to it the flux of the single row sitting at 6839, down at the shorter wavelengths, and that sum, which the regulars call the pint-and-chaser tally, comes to 5.15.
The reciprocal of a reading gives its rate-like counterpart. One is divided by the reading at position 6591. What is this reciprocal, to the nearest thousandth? 0.327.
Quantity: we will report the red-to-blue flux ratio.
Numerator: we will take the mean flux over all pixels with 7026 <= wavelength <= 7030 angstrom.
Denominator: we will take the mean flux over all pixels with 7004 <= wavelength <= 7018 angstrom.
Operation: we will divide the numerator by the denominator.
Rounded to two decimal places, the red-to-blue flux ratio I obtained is 1.03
